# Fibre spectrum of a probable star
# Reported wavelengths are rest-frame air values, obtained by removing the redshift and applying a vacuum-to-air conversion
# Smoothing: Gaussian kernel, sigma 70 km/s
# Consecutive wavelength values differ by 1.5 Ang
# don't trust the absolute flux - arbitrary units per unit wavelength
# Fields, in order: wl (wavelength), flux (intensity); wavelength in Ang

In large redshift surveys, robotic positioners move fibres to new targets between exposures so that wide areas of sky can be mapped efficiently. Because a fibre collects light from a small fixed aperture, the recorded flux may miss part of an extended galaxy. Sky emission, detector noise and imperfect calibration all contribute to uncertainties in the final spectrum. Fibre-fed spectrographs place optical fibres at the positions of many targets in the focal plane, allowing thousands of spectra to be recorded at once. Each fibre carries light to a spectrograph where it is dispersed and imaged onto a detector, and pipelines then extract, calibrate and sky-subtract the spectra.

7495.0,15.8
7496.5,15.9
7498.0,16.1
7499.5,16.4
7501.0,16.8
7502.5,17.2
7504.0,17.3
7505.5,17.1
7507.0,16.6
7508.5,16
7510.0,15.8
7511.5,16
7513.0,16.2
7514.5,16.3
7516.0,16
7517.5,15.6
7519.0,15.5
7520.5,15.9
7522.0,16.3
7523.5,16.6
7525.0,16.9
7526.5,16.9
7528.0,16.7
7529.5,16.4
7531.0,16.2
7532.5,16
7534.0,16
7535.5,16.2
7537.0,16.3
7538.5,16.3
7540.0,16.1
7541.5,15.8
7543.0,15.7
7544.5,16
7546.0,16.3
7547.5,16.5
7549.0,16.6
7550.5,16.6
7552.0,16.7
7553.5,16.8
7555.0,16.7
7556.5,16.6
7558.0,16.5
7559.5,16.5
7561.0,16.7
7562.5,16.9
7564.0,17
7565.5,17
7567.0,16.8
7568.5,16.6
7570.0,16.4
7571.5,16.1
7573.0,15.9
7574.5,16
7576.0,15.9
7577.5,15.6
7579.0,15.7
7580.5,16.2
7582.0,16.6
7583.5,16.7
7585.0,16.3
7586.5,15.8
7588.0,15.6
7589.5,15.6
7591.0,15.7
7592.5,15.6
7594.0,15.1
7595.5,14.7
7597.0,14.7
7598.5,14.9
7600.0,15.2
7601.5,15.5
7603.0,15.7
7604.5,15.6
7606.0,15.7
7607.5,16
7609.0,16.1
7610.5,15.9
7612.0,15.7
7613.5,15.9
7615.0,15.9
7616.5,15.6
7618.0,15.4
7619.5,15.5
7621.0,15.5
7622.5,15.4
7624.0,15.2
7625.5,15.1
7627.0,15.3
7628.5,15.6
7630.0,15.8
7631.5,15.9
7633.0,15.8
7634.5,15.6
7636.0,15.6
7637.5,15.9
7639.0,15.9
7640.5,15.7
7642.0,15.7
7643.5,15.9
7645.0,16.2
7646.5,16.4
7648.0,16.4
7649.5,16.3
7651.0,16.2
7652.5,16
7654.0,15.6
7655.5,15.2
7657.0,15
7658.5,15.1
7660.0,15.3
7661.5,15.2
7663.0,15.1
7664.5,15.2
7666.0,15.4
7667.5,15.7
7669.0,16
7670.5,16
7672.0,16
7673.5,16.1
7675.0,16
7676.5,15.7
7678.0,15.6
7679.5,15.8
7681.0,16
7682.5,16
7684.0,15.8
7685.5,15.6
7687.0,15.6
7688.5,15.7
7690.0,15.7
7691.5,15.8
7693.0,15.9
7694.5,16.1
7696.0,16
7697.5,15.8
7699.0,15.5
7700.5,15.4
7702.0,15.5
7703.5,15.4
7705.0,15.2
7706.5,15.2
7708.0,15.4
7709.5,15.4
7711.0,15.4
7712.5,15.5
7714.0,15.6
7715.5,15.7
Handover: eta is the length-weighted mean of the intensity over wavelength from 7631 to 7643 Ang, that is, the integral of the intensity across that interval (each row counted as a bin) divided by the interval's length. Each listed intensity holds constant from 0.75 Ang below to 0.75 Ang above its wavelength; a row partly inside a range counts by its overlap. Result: 15.8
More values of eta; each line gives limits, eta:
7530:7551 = 16.2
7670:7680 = 15.9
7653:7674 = 15.5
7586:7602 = 15.3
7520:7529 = 16.6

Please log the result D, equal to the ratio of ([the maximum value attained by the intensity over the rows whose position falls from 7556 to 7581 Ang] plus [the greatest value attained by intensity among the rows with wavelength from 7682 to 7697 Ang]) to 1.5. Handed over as 22.1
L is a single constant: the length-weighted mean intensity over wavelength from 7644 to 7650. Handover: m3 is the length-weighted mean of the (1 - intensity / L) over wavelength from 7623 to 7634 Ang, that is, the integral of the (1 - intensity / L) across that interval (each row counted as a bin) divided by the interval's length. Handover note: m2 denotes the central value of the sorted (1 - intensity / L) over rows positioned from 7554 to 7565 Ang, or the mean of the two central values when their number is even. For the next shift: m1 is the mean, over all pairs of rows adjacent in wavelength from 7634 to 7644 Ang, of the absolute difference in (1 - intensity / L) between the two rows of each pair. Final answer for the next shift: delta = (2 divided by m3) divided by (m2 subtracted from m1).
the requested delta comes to 1340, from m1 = 0.007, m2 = -0.02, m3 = 0.048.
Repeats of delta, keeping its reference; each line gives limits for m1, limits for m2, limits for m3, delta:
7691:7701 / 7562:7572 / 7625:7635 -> 1137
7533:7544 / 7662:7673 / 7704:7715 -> -1268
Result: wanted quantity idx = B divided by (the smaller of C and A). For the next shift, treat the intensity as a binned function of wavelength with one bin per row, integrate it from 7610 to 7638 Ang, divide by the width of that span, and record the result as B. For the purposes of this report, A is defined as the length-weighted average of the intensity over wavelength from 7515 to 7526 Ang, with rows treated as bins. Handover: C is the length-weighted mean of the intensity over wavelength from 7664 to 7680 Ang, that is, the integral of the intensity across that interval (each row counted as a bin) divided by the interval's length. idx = 0.99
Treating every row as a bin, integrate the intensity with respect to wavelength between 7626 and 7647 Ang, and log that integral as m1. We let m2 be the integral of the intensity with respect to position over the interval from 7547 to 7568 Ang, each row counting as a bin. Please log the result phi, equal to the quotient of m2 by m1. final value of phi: 1.06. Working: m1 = 332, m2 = 351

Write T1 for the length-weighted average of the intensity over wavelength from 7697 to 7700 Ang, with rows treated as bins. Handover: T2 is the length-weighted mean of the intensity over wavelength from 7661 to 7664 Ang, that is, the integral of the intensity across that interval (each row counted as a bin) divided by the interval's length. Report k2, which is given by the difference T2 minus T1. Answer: -0.5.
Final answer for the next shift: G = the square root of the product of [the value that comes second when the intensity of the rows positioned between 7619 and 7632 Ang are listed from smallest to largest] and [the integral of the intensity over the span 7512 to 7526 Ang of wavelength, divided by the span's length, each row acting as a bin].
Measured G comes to 15.7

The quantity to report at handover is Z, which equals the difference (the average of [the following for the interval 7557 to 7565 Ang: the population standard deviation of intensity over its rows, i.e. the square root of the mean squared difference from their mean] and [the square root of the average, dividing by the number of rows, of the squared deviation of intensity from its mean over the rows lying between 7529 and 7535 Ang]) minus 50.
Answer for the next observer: -49.8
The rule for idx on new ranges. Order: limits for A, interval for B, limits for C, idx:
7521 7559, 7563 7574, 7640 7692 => 1.05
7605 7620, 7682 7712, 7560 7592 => 0.99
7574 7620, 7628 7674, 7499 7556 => 1.00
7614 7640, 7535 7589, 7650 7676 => 1.05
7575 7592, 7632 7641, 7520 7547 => 0.99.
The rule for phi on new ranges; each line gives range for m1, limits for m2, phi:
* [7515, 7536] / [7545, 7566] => 1.03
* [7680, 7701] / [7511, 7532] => 1.03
